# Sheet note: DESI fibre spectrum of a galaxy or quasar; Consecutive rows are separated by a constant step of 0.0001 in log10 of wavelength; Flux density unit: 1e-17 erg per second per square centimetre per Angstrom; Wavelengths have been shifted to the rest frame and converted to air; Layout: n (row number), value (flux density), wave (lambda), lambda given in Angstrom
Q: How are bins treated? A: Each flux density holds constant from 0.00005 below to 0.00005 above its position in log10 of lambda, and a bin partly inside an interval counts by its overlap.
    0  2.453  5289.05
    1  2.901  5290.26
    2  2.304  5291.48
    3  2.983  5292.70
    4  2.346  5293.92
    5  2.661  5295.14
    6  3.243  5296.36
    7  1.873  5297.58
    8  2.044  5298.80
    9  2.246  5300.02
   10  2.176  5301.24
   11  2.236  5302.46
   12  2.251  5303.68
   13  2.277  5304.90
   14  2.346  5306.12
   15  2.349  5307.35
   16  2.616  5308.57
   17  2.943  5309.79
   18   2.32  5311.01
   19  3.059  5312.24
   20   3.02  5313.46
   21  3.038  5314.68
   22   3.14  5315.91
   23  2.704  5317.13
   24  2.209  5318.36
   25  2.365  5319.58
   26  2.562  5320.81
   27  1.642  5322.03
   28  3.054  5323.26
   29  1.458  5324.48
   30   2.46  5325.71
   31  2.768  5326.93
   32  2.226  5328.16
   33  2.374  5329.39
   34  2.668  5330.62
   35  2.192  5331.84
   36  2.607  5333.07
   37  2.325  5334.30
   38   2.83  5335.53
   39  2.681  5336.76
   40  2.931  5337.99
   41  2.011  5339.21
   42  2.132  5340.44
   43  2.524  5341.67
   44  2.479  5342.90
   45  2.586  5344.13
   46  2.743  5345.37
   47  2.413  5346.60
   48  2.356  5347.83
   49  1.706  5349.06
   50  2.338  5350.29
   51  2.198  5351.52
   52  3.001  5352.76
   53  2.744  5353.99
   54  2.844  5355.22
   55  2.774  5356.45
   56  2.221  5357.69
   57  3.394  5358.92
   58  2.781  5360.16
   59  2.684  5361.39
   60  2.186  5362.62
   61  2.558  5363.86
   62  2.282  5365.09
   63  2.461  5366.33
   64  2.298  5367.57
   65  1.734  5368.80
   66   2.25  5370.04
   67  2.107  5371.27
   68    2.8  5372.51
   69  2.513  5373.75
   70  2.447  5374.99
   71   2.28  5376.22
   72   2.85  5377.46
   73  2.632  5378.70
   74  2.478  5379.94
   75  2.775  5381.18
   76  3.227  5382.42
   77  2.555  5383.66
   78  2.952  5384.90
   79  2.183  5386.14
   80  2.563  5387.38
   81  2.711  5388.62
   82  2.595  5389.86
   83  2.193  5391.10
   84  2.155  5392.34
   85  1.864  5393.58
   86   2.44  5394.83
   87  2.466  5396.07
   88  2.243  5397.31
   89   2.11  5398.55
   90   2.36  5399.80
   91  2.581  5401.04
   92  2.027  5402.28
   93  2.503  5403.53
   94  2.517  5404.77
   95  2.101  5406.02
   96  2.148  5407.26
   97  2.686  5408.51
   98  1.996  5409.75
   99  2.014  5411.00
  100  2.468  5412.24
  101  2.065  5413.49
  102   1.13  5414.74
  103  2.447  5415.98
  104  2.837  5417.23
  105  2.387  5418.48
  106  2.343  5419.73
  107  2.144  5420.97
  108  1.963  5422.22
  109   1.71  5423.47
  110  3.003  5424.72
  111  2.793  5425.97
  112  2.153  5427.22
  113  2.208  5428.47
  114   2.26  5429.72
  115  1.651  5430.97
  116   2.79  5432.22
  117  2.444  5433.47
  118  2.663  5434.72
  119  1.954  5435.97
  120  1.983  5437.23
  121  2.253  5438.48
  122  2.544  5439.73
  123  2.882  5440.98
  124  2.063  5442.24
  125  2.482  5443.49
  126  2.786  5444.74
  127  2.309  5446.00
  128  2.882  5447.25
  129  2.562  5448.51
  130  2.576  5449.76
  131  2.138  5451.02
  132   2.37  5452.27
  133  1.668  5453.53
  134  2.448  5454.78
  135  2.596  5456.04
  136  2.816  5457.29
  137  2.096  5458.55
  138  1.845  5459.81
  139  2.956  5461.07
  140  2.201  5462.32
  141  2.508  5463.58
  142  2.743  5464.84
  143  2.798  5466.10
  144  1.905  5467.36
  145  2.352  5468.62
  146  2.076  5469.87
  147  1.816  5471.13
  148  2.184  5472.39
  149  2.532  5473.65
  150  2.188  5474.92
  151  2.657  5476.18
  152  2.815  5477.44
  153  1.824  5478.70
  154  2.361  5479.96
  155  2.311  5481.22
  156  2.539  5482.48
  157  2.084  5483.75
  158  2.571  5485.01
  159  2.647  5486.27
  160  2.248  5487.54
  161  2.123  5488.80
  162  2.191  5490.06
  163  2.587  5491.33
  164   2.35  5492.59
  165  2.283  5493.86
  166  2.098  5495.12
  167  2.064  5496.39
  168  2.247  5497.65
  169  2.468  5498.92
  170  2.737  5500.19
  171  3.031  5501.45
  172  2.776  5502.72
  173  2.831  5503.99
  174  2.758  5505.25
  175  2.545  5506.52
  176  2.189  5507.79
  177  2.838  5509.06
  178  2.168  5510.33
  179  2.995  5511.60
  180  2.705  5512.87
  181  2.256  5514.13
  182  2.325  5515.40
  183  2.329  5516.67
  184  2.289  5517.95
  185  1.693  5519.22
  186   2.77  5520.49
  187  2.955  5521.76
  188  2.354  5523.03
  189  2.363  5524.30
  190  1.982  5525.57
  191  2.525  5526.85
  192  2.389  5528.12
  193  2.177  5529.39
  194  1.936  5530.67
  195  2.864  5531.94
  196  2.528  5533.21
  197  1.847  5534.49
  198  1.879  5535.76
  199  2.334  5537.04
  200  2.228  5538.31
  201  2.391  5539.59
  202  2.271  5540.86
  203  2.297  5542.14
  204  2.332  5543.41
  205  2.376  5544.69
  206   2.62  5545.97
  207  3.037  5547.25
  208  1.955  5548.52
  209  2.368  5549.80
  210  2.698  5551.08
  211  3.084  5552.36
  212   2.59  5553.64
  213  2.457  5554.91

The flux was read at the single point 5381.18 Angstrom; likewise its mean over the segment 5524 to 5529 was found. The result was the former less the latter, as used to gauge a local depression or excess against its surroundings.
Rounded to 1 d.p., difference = 0.5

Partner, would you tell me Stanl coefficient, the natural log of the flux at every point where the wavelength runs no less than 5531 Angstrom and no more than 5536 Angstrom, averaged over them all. 0.81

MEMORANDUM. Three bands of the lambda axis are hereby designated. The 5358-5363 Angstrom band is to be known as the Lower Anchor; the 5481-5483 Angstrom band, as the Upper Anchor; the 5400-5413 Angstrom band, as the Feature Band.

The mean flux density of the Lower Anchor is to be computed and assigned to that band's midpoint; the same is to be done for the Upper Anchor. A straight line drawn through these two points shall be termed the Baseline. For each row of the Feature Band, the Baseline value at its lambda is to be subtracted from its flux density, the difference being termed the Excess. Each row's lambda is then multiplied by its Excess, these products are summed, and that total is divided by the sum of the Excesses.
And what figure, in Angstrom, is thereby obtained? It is 5407.1 Angstrom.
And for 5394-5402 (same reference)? 5397.8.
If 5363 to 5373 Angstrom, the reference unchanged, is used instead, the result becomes 5368.2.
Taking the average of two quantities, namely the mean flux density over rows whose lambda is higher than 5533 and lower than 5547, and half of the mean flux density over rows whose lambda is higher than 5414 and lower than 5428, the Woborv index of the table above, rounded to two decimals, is 1.71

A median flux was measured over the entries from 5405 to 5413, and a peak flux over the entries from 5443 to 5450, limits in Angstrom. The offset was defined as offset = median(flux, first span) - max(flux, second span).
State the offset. -0.76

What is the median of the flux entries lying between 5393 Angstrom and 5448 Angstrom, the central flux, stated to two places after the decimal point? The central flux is 2.33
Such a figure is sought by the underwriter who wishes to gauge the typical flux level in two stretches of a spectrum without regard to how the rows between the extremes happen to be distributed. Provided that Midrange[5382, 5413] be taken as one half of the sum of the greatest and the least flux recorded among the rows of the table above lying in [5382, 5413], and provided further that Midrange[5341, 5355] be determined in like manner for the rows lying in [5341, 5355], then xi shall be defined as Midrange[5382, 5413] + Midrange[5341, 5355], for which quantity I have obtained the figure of 4.90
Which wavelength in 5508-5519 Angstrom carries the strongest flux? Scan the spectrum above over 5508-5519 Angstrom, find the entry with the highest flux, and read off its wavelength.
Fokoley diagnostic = 5511.60 Angstrom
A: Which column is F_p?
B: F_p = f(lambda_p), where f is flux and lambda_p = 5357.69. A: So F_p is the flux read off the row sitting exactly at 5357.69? 2.221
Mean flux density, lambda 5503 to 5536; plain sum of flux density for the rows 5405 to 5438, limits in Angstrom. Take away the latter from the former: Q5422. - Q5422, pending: -55.9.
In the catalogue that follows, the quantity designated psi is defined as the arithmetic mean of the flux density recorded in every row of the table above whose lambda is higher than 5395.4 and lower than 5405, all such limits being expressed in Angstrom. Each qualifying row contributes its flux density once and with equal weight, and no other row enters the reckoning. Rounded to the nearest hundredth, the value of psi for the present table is 2.35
